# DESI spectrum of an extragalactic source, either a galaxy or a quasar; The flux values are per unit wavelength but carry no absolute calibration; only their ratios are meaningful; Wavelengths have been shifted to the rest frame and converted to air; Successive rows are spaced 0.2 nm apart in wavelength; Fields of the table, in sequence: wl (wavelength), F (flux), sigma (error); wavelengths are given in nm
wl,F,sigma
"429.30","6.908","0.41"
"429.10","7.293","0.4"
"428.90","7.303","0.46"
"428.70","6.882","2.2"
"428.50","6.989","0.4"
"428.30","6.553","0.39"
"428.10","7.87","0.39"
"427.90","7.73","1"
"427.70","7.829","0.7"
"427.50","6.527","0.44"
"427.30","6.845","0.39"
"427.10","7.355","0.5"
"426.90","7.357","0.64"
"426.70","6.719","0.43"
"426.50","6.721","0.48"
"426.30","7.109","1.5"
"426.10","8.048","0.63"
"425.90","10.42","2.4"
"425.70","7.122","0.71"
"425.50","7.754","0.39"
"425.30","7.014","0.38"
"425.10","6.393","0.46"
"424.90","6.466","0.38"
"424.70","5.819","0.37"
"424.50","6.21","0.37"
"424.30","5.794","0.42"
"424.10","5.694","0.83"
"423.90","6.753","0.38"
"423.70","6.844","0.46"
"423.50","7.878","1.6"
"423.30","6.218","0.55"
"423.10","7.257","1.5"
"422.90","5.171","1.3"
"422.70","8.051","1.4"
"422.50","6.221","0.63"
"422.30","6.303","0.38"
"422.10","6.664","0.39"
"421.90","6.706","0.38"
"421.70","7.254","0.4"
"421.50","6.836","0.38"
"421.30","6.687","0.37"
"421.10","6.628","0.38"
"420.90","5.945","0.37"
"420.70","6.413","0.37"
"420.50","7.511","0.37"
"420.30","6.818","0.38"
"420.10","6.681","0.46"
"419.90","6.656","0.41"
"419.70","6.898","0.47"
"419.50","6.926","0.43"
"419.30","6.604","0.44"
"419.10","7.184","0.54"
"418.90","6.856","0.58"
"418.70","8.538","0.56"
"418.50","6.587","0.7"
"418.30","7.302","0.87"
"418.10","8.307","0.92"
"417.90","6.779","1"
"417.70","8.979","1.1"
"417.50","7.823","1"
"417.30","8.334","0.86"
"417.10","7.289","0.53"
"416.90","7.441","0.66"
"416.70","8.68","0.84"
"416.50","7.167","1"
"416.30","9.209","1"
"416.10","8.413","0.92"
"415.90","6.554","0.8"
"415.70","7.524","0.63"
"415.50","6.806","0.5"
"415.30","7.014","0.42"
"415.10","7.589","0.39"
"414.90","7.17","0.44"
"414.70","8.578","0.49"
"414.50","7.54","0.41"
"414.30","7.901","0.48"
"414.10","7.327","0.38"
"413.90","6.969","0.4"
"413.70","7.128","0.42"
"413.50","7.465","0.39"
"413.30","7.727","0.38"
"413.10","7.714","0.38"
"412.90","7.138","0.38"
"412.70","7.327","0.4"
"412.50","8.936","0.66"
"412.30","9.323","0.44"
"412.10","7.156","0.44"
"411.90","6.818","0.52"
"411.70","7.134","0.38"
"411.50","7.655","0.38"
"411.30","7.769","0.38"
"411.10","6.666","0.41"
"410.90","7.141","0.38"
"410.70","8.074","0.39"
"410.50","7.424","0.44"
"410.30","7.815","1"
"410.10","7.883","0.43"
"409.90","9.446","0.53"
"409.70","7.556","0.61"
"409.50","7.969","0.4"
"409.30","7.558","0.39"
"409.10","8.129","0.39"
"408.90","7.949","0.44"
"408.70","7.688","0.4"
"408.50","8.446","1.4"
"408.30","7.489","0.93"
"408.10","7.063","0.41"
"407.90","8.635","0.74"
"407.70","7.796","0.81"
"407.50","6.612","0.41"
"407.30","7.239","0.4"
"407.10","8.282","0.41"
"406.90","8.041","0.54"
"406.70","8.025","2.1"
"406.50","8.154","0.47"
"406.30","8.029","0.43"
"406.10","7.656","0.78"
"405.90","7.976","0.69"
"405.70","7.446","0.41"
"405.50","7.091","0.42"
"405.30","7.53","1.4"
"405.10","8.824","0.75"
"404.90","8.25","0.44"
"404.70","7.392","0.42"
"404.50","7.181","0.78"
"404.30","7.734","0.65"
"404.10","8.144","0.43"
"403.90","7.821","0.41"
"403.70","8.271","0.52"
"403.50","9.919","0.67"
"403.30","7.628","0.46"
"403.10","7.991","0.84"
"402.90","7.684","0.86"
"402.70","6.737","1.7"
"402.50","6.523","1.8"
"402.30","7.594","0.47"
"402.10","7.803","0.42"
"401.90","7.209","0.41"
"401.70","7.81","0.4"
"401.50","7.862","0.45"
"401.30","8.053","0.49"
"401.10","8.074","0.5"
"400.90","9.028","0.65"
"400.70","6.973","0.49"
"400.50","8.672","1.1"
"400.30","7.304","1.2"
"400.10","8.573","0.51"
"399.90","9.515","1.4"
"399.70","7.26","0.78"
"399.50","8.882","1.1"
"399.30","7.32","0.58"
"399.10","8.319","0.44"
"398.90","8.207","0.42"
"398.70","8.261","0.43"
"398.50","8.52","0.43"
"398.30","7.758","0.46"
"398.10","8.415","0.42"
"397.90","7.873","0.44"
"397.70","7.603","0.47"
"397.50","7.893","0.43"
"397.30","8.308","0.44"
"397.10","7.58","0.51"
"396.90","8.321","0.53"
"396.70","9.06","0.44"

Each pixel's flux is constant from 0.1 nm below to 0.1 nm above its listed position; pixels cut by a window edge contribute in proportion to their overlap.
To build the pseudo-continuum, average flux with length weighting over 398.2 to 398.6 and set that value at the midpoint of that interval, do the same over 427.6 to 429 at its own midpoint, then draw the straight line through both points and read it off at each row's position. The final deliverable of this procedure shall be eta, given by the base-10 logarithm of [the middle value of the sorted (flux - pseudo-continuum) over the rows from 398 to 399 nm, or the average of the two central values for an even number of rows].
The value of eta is -0.88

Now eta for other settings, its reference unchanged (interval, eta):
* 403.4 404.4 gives -0.79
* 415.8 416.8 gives -0.12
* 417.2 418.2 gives -0.15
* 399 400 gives -0.70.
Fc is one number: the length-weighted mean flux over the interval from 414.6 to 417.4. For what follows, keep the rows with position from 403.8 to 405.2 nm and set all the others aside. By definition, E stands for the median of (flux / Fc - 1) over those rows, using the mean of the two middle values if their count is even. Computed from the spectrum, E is 0.016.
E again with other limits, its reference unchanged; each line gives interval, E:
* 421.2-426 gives -0.130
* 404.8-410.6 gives 0.024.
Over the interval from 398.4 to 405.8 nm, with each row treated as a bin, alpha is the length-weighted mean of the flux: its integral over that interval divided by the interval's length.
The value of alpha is 7.93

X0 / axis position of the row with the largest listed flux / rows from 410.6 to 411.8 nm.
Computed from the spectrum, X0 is 410.70 nm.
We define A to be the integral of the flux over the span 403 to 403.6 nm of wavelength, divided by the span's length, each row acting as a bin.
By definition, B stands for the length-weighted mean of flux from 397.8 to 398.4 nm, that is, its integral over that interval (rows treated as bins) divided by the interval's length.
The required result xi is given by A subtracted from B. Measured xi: -0.5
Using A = 8.5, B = 8.02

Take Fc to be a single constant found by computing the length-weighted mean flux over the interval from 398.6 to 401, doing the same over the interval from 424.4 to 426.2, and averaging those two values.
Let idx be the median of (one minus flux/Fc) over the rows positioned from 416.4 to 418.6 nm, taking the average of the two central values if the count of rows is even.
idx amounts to 0.04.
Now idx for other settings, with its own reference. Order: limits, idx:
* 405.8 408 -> -0.04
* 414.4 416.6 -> 0.03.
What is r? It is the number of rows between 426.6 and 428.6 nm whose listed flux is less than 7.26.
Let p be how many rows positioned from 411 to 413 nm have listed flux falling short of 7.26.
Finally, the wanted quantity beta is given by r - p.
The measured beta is 0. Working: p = 5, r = 5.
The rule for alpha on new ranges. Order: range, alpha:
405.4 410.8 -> 7.83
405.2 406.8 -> 7.74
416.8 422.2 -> 7.14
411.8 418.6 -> 7.65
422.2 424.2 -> 6.64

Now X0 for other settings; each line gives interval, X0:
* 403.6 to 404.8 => 403.70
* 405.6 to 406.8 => 406.50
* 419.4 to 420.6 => 420.50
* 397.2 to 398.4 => 398.10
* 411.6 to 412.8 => 412.30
